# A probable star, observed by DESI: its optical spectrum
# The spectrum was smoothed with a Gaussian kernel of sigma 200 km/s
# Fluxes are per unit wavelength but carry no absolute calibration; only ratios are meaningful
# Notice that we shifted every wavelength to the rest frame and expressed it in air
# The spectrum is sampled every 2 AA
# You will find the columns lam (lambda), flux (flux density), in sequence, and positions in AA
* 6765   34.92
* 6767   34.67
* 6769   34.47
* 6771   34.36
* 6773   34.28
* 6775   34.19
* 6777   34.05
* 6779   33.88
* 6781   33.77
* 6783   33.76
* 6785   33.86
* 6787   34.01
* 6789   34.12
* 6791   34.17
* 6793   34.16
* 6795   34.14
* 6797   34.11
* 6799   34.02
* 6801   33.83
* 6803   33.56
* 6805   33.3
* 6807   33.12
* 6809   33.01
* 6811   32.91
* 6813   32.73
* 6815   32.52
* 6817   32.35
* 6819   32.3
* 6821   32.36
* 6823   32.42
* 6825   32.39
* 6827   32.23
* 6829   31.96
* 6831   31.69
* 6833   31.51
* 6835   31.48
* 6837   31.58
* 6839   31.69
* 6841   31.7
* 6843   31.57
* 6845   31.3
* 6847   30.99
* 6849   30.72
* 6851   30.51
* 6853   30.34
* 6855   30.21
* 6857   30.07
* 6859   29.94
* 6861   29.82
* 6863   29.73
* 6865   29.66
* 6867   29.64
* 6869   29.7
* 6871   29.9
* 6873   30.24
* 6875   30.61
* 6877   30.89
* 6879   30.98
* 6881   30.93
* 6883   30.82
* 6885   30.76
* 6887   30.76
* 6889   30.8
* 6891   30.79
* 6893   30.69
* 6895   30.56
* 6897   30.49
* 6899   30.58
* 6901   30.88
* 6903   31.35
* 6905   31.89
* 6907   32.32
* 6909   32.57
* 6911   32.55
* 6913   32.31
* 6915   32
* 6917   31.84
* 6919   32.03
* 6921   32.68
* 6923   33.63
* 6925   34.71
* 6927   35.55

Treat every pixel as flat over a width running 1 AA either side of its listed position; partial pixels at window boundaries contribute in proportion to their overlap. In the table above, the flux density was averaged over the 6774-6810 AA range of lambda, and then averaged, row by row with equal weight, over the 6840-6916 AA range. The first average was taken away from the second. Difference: -3.0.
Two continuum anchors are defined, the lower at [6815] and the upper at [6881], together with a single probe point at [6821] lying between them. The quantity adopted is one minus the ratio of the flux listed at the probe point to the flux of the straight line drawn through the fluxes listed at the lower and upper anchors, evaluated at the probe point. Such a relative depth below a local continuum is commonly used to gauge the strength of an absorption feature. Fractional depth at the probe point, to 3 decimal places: 0.000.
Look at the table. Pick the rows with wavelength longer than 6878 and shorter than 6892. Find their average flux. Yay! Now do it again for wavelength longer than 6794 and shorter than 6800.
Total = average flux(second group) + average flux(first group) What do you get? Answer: 64.9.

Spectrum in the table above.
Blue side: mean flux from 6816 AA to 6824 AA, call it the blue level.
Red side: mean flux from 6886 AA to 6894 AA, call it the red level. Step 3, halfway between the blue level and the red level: 31.6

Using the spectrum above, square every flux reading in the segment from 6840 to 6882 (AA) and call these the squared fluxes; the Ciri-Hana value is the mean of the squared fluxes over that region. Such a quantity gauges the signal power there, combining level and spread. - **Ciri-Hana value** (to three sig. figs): 928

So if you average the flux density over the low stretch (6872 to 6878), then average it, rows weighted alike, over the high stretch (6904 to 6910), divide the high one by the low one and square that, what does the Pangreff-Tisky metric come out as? 1.11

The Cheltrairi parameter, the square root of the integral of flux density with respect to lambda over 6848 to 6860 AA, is 19.1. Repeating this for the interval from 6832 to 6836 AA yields 11.2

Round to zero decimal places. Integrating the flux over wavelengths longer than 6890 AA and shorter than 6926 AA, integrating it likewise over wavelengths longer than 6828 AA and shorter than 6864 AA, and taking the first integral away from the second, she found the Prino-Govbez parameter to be -34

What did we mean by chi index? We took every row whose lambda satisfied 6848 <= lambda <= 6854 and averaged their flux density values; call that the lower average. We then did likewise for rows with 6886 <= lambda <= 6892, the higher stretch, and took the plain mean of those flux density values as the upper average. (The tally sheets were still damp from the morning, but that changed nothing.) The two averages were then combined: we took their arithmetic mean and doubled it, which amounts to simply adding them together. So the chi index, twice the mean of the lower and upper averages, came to 61.3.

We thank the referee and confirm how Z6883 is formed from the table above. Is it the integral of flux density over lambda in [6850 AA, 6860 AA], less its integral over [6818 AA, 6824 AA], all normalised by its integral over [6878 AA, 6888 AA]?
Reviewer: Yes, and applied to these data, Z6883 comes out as 0.4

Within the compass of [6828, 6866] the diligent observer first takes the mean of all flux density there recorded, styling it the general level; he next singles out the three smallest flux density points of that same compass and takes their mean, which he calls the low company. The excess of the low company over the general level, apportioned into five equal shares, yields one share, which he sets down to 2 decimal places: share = -0.23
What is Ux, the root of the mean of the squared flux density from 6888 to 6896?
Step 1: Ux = 30.7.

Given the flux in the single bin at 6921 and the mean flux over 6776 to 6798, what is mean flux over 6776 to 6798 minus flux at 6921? 1.3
